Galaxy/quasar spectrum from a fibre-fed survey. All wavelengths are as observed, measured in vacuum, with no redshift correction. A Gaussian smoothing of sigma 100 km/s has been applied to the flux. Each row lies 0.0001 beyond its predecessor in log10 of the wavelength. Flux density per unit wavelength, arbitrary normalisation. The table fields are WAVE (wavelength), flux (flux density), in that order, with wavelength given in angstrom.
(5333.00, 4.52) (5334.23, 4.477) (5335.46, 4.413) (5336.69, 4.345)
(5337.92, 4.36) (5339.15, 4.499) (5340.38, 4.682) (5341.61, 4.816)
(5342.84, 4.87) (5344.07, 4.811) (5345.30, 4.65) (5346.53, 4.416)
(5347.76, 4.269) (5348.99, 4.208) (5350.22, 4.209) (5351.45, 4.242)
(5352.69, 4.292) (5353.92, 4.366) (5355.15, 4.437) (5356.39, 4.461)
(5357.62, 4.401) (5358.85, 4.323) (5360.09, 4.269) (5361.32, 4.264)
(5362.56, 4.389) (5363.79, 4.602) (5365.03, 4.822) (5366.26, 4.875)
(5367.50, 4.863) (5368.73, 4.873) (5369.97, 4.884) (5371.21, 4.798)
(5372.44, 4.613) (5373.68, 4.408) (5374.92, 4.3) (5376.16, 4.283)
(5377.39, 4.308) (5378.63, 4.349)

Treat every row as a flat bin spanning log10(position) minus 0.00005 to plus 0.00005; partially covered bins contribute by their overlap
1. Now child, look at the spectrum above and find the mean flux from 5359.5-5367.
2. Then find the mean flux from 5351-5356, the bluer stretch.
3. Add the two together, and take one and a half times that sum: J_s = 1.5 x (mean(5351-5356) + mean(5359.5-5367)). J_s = 13.3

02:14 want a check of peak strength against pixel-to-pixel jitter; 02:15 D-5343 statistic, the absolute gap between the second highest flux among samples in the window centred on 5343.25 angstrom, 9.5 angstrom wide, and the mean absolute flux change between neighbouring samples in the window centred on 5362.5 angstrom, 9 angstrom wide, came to 4.70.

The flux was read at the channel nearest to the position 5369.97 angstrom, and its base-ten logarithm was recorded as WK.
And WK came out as 0.689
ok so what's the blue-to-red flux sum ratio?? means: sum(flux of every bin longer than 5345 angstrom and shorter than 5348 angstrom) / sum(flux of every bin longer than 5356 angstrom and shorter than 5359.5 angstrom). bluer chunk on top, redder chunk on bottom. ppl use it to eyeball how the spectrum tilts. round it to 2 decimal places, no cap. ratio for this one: 1.01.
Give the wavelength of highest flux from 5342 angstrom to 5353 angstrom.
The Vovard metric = 5342.84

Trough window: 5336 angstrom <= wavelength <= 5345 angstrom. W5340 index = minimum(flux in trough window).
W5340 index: 4.345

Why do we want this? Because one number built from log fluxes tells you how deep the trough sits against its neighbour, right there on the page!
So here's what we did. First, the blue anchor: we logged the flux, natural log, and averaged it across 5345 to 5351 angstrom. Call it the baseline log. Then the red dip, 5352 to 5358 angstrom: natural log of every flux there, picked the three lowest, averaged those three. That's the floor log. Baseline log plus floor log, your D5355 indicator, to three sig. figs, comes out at 2.94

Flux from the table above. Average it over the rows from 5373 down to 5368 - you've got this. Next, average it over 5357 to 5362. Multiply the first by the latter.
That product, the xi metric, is 20.7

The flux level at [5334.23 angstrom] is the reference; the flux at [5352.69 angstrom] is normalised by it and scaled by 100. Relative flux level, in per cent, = 96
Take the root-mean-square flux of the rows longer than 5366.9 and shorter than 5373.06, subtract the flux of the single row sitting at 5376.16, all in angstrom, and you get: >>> 0.52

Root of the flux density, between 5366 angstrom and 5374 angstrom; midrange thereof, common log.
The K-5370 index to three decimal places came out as 0.333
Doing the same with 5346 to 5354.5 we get 0.317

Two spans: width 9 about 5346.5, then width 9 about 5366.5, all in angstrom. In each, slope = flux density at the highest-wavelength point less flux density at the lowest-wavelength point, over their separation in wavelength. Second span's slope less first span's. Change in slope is 0.16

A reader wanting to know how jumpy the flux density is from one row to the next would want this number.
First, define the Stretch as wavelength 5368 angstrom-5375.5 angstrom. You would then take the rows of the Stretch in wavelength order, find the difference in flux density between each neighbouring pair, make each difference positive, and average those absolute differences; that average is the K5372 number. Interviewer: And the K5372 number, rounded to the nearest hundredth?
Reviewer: 0.12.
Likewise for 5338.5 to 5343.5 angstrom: 0.12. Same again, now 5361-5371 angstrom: 0.09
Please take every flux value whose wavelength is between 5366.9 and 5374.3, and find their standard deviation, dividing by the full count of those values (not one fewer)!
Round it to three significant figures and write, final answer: 0.175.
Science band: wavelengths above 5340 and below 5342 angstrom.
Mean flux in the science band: 4.75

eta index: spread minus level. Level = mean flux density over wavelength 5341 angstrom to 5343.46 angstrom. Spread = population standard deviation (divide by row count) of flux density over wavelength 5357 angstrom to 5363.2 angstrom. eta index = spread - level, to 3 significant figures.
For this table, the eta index -4.79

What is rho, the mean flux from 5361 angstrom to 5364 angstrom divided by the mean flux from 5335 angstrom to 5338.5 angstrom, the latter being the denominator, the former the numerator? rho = 1.01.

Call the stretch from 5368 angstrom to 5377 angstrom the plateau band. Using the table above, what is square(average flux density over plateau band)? 21.1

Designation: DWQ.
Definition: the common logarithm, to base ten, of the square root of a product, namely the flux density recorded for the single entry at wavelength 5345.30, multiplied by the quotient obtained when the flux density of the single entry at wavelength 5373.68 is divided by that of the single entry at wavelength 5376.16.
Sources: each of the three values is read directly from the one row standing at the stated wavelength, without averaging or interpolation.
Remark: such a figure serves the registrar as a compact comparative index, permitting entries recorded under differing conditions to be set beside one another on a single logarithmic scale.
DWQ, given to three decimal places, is 0.340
